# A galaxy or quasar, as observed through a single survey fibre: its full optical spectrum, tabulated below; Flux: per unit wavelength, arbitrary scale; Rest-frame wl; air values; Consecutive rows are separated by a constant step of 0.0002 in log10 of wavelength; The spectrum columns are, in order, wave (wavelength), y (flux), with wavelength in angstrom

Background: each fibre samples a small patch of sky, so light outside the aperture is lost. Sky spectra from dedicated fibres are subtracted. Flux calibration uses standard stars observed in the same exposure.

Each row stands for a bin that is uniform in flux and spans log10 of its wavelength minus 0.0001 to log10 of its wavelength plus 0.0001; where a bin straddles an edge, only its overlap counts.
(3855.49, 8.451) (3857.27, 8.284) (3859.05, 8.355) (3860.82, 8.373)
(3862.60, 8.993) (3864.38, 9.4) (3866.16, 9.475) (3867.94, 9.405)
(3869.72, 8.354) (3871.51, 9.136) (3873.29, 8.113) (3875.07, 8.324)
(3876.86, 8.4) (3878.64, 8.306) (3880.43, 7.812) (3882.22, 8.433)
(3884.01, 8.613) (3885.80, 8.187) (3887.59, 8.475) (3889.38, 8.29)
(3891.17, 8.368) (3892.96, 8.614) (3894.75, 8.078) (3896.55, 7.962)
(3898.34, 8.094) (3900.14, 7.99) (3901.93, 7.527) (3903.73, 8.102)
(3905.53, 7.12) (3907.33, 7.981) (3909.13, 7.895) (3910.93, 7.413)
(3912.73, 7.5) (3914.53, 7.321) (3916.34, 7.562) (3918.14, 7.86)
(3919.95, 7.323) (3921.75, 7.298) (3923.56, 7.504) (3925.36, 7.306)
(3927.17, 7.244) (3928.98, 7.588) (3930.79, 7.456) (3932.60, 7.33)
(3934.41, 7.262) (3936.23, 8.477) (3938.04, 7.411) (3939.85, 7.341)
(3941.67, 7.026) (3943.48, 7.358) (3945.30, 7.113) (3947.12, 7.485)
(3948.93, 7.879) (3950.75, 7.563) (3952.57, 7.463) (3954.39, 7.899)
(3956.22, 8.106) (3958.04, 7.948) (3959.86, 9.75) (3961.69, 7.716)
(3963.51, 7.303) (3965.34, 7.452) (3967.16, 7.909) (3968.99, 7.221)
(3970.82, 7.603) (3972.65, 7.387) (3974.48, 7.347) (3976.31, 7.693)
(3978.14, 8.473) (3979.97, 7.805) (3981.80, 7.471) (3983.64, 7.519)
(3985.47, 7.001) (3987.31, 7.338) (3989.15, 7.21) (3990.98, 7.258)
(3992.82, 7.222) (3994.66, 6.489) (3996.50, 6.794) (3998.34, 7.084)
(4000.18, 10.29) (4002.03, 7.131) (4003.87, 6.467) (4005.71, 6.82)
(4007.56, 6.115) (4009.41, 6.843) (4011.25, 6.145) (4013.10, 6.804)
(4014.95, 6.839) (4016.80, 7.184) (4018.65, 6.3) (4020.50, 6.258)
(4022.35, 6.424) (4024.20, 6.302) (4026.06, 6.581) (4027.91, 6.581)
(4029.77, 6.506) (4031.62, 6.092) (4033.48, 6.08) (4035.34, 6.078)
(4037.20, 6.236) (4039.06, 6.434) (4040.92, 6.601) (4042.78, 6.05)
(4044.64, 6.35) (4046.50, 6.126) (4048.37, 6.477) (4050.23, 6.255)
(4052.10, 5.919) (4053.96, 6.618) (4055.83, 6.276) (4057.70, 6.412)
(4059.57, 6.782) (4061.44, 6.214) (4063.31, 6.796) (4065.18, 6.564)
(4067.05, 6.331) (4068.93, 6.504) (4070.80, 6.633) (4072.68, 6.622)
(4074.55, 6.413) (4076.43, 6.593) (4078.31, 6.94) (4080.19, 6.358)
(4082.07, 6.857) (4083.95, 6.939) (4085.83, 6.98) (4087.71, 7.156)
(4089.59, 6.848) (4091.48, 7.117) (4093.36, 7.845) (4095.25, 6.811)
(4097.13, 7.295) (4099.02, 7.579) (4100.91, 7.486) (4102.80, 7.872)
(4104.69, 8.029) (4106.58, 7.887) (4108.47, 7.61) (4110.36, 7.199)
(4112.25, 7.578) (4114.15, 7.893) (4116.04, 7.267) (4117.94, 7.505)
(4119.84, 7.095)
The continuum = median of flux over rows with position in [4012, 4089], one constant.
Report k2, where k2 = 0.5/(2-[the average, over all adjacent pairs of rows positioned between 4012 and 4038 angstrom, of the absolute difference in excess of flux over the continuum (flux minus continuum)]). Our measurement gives 0.277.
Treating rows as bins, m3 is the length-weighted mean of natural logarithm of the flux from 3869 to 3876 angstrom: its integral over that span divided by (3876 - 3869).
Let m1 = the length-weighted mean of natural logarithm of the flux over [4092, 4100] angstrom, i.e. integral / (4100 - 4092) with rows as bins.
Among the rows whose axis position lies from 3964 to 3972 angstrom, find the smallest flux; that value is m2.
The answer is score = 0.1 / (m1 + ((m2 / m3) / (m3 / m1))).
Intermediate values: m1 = 2.00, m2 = 7.221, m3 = 2.14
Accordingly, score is 0.0194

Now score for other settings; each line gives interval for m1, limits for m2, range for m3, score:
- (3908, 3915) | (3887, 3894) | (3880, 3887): 0.0173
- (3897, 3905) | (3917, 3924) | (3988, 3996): 0.0166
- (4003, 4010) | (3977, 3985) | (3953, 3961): 0.0200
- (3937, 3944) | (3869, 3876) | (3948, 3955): 0.0171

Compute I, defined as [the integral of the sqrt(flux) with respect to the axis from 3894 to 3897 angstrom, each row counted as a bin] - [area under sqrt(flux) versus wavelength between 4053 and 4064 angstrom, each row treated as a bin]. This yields -20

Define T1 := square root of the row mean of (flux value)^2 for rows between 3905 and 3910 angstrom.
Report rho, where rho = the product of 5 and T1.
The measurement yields 38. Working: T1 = 7.68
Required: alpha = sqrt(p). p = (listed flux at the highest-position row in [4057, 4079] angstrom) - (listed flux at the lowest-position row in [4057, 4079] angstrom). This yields 0.7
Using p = 0.5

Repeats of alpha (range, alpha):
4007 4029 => 0.7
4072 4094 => 1.1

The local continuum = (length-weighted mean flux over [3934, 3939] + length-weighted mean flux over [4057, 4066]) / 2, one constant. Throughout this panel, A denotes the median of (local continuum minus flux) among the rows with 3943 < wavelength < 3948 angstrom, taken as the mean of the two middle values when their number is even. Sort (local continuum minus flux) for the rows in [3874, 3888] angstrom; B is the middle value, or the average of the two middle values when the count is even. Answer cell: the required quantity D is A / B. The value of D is 0.2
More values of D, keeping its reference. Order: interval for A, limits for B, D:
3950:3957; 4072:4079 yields -1.0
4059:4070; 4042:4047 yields 0.6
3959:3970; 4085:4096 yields -3.9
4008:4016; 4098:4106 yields -0.6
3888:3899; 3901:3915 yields 2.9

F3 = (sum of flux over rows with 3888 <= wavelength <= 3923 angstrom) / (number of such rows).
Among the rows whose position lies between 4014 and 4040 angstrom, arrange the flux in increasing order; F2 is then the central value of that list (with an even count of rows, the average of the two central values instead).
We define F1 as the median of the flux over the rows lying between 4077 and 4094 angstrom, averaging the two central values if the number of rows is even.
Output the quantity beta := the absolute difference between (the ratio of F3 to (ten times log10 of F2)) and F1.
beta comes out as 5.97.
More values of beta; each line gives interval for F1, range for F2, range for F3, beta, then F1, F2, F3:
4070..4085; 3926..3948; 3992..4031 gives 5.84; 6.63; 7.3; 6.8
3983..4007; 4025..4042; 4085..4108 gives 6.21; 7.13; 6.4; 7.4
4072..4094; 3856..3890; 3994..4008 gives 6.12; 6.90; 8.4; 7.1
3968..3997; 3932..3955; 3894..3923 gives 6.46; 7.34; 7.4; 7.7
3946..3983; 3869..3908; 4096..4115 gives 6.81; 7.65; 8.2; 7.6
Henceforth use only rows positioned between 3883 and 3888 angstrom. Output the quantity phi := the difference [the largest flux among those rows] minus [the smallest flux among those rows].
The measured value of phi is 0.4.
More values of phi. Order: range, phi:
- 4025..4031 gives 0.1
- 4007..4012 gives 0.7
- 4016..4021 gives 0.9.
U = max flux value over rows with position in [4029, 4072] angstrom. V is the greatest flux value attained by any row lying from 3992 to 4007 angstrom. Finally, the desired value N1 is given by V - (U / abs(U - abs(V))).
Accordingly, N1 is 8.3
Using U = 6.796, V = 10.29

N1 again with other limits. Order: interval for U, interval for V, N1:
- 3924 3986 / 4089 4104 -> 2.7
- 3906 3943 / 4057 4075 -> 1.8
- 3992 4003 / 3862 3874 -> -3.2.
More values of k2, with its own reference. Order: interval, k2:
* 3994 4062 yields 0.332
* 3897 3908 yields 0.356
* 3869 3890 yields 0.312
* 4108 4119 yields 0.311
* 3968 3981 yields 0.314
